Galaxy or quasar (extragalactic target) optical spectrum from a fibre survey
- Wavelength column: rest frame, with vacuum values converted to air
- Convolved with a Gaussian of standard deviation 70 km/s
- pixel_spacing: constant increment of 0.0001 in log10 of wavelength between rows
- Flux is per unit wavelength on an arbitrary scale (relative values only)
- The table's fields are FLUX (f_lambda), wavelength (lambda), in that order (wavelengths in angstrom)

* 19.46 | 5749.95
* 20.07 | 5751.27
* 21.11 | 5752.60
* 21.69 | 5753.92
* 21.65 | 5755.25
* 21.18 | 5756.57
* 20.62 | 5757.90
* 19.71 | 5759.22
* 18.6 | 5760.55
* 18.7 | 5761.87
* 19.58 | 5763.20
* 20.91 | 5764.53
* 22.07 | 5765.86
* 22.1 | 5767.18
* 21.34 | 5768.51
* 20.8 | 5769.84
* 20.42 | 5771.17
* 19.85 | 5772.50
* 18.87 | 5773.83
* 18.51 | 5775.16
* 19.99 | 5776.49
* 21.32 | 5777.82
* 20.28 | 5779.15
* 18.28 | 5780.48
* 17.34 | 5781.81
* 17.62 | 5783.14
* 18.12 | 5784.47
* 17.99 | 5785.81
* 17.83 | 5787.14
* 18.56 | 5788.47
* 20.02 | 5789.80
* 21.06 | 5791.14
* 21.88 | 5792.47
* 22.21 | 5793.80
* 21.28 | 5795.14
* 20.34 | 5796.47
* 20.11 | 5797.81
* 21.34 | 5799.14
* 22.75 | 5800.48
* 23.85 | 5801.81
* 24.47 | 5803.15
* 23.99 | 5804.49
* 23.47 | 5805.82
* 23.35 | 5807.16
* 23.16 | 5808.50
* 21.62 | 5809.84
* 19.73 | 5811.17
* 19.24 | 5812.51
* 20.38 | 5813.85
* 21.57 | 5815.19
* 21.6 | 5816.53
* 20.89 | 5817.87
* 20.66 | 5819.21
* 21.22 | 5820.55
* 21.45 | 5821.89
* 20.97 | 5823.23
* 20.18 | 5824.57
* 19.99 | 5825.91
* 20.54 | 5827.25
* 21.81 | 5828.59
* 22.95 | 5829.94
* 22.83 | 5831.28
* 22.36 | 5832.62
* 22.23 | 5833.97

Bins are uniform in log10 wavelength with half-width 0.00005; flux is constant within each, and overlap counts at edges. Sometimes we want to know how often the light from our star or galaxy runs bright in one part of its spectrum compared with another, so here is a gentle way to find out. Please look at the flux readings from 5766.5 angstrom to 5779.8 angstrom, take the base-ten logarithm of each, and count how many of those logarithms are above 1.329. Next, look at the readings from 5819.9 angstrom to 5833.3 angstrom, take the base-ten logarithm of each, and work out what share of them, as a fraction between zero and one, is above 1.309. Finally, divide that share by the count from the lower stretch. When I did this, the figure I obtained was 0.4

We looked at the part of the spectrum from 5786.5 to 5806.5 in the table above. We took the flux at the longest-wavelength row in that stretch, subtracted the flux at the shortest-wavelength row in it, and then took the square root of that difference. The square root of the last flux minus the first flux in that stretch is 2.4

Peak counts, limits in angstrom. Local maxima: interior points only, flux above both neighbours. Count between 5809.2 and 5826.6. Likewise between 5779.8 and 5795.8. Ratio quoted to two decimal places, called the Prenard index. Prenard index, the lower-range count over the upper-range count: 1.00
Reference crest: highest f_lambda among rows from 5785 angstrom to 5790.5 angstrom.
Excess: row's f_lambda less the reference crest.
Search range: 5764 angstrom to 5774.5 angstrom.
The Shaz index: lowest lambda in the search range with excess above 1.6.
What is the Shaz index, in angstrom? 5765.86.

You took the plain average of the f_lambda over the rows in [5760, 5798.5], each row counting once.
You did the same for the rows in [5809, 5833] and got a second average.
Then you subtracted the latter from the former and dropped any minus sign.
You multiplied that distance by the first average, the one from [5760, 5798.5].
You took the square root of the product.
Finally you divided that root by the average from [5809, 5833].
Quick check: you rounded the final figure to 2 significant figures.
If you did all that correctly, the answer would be 0.24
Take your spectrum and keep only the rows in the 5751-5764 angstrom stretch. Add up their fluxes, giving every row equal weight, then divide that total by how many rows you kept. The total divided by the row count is 20.3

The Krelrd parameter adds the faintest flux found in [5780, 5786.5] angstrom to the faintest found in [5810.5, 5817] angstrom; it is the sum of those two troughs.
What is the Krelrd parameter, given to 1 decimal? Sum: 36.6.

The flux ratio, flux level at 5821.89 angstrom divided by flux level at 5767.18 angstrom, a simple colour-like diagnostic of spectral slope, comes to 0.97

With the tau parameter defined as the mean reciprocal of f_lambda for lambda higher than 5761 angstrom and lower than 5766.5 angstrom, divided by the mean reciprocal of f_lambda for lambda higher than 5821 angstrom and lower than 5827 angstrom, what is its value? 1.02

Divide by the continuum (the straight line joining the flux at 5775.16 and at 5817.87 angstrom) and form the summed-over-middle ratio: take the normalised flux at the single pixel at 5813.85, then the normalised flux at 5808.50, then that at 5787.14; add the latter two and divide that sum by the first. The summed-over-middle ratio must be 2.10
